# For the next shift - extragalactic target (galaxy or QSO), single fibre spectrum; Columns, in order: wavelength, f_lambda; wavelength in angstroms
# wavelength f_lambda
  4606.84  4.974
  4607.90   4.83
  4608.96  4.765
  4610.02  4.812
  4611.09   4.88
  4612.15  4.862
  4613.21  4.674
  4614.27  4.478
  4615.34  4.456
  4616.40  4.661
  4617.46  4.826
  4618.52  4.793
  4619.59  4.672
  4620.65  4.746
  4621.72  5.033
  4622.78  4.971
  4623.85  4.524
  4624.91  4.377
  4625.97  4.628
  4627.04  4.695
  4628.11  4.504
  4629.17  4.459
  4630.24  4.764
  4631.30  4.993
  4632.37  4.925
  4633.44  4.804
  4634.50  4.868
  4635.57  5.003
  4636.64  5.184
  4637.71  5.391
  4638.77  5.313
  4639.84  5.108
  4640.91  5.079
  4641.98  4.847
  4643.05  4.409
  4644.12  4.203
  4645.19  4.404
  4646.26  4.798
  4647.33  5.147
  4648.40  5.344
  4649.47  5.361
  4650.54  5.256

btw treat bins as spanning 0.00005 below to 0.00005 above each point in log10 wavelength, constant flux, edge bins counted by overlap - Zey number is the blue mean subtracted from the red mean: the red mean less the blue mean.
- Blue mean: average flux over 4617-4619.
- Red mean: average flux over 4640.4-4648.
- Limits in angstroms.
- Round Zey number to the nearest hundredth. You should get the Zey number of -0.11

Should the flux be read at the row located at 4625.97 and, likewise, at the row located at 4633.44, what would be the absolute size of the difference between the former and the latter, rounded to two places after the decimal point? 0.18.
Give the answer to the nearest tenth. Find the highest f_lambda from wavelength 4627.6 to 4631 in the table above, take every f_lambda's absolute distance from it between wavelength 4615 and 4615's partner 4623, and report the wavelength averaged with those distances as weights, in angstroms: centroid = 4619.1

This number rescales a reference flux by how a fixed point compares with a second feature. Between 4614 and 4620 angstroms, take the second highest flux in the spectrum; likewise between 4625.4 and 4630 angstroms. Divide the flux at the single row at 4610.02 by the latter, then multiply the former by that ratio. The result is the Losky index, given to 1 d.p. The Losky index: 5.0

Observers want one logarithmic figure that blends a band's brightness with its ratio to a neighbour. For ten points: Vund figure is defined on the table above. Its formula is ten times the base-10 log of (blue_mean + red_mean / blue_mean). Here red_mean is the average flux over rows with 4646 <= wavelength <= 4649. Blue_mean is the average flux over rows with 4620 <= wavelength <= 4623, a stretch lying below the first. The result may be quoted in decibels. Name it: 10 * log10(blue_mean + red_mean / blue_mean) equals 7.75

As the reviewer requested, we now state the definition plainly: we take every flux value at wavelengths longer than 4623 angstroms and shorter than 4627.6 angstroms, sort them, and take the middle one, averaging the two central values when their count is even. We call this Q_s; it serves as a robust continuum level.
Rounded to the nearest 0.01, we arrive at 4.58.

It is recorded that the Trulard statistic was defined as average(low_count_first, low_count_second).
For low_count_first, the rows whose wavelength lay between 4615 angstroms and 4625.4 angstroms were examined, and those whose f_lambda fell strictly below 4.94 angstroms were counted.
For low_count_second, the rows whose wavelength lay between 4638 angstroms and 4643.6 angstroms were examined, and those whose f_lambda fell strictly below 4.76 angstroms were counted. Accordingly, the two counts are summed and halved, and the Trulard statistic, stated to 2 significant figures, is 4.5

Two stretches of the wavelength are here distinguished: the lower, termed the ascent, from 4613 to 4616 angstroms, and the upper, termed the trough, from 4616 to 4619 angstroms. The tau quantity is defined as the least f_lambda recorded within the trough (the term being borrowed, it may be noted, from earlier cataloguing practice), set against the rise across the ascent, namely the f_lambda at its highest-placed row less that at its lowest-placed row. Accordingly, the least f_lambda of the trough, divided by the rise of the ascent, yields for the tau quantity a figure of -21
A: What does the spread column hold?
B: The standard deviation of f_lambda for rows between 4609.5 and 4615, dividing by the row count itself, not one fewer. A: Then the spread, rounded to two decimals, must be 0.15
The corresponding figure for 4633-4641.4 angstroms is 0.19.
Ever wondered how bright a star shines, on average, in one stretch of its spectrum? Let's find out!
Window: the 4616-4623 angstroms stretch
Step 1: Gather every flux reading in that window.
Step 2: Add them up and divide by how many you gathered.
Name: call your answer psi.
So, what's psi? 4.81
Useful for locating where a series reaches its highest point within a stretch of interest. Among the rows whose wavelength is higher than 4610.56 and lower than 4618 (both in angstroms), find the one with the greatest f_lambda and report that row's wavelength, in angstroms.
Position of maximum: 4611.09 angstroms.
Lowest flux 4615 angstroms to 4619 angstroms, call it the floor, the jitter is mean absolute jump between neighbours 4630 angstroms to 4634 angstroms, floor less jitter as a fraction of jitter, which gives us 31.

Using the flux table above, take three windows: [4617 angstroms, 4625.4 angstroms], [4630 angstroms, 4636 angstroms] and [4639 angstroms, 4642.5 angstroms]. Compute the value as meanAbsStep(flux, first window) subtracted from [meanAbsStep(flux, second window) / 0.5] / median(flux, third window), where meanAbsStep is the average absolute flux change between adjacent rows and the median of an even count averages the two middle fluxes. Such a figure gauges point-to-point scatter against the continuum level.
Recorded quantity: -0.12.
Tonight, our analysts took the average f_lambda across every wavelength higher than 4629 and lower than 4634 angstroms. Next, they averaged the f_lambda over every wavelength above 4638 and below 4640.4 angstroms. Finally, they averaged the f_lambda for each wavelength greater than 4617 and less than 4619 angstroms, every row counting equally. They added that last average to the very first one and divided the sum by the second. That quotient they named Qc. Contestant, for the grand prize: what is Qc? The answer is 1.84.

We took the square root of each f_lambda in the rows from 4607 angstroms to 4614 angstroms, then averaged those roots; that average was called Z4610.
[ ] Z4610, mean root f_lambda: 2.19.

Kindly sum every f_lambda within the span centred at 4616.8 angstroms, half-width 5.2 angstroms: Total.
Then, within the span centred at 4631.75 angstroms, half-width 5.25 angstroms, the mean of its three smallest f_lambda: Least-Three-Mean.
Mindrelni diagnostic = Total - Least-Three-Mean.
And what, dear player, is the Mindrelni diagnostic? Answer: 42.6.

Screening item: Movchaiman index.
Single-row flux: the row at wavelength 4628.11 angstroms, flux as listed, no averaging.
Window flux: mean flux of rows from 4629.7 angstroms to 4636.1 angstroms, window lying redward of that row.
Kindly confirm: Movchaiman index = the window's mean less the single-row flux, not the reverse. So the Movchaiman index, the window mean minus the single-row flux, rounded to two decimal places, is 0.39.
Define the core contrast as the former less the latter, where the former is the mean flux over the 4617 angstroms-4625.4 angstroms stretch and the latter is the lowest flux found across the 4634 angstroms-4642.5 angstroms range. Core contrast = -0.10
